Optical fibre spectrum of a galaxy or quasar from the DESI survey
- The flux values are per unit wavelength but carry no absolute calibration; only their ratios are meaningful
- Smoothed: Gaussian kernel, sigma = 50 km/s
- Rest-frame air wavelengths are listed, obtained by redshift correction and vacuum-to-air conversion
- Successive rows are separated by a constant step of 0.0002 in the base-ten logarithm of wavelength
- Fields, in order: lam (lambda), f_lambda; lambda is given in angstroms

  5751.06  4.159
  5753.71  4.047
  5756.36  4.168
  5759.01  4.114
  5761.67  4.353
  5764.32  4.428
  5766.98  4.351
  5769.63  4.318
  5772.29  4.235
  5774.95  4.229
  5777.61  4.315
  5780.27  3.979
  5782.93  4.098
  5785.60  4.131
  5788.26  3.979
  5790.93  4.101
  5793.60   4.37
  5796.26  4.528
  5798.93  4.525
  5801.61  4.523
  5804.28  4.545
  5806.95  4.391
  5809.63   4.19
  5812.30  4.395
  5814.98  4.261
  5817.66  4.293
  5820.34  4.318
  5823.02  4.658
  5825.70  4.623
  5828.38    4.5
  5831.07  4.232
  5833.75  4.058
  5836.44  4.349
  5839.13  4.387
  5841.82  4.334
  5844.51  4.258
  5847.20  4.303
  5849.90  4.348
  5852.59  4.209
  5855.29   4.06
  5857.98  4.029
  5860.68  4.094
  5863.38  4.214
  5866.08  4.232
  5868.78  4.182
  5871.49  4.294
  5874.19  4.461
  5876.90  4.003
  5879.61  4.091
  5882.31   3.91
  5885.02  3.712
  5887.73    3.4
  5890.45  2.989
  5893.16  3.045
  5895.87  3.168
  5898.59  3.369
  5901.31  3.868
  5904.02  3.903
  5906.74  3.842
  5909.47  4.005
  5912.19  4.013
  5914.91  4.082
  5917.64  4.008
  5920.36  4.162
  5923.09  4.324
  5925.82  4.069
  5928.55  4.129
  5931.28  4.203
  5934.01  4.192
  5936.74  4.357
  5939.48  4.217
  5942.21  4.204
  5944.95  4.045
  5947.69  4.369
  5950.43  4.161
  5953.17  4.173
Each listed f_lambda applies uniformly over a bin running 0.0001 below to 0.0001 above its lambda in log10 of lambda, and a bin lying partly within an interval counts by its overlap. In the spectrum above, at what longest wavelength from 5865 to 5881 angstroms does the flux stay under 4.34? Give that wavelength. 5879.61 angstroms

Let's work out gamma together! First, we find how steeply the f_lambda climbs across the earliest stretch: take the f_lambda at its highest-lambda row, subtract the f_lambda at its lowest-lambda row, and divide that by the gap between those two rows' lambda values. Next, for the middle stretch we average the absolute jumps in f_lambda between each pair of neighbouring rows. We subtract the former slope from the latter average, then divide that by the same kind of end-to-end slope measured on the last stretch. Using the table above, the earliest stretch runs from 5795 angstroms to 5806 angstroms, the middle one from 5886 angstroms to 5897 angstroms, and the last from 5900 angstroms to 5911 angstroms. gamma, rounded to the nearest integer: 12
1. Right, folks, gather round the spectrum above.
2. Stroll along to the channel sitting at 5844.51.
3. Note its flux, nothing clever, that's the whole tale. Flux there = 4.258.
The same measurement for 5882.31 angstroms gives 3.91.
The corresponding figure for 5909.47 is 4.005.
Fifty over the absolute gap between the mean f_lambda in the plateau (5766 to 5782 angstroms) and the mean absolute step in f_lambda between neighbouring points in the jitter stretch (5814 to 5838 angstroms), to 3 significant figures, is 12.3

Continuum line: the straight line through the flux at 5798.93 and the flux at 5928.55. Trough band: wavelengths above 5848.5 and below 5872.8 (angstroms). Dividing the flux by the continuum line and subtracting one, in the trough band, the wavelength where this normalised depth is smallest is 5857.98 angstroms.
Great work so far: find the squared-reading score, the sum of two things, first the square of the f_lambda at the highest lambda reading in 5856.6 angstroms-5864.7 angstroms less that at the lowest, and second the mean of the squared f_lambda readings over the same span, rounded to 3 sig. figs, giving 18.4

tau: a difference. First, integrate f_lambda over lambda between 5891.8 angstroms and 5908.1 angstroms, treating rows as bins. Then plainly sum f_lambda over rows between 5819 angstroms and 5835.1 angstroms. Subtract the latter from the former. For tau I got 31.2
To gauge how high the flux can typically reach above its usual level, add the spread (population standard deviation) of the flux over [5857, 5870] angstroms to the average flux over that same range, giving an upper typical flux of 4.23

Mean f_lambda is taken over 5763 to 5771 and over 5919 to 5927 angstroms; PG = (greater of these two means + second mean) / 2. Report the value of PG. 4.28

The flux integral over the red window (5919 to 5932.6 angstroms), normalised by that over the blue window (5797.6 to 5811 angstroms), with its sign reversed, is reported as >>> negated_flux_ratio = -0.96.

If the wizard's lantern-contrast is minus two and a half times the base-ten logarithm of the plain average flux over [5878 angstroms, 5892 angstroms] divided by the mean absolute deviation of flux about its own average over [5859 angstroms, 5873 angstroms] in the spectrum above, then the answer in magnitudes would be -4.6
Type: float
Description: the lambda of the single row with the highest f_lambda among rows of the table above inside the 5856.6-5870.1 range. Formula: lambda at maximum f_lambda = 5866.08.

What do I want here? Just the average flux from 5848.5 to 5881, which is 4.18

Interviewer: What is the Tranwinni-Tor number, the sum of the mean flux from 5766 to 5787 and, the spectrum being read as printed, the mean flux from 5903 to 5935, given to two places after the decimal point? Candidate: 8.28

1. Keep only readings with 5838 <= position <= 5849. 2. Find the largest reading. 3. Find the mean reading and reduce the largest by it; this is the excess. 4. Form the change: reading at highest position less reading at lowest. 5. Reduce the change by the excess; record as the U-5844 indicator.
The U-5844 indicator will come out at -0.15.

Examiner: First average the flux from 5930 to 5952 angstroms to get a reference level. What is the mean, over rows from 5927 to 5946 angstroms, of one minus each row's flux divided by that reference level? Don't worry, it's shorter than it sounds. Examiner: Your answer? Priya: 0.006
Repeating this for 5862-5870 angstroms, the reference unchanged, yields 0.002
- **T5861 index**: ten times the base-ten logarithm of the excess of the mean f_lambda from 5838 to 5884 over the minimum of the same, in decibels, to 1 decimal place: -5.4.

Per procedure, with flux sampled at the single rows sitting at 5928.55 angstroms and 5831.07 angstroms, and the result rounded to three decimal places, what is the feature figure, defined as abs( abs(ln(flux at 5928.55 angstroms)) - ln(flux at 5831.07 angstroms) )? 0.025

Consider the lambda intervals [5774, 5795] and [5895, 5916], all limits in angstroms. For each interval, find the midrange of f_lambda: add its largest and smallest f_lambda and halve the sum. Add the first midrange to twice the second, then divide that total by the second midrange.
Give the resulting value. 3.15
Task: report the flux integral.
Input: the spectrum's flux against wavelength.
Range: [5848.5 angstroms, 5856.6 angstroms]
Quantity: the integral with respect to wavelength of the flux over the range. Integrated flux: 34.0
